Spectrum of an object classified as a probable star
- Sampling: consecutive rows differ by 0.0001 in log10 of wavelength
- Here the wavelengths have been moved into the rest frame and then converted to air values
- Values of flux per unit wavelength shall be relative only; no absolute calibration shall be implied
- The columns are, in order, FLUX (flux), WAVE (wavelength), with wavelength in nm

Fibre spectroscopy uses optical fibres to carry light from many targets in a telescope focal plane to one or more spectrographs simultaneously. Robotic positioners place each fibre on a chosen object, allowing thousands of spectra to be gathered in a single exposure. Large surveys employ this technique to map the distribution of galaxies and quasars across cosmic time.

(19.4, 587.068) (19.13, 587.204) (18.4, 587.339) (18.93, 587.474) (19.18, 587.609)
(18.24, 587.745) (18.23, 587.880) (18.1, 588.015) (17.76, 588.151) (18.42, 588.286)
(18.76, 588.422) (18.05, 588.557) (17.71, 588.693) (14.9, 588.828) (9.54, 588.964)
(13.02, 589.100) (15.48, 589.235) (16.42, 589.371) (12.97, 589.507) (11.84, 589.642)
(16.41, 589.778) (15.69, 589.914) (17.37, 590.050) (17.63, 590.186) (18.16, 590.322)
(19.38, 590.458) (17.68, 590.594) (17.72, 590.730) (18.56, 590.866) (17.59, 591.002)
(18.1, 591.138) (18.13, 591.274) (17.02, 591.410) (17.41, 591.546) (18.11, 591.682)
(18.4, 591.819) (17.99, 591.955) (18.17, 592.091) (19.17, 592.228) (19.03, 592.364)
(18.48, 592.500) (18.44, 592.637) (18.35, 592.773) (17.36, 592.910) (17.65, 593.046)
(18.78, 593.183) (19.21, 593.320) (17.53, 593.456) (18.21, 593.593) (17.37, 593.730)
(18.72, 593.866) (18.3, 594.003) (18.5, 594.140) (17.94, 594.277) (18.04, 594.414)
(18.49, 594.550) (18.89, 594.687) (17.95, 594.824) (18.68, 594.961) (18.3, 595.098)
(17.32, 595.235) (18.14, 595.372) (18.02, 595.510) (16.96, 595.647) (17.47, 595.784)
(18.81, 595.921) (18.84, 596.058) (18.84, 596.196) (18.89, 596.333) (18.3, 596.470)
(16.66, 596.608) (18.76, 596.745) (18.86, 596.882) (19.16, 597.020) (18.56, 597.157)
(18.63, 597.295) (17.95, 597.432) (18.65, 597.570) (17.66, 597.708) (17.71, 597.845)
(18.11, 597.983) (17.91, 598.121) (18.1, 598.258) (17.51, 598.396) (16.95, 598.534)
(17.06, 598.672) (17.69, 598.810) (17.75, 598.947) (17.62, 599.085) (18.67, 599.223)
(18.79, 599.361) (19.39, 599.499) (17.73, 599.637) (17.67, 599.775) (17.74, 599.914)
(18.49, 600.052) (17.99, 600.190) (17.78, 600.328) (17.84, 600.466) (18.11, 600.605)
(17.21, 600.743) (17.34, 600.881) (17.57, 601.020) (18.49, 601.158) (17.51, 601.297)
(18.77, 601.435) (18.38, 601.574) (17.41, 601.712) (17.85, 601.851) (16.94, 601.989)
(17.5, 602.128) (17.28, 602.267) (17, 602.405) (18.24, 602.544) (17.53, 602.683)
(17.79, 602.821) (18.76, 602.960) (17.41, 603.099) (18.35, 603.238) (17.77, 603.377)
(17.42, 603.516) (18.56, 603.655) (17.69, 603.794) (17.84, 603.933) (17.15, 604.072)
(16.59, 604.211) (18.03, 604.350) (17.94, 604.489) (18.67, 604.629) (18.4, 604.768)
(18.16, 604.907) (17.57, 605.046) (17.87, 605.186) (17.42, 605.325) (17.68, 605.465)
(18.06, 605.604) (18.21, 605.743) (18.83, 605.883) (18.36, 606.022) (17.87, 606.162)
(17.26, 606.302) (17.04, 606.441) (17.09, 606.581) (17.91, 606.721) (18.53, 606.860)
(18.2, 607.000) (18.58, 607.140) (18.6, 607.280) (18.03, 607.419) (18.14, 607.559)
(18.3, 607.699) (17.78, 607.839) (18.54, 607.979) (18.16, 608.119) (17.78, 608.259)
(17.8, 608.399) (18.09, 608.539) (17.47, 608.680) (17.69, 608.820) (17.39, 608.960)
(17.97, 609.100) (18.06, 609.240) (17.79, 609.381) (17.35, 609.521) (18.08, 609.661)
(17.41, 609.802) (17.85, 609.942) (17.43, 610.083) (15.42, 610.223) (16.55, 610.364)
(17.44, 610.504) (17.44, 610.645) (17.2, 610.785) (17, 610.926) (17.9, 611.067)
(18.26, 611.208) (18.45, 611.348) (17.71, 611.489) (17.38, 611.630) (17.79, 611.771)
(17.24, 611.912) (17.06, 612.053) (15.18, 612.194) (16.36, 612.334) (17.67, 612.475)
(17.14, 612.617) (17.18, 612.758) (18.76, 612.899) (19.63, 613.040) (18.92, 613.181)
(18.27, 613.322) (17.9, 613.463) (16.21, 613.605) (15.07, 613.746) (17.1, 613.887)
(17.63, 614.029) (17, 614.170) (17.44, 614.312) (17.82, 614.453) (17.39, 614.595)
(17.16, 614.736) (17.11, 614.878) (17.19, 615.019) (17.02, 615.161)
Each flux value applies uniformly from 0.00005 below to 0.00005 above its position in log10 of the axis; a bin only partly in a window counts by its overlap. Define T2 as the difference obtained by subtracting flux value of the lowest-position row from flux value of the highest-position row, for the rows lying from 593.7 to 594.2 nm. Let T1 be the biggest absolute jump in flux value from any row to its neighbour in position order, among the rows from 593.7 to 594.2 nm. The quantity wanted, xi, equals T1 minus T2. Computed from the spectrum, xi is 0.2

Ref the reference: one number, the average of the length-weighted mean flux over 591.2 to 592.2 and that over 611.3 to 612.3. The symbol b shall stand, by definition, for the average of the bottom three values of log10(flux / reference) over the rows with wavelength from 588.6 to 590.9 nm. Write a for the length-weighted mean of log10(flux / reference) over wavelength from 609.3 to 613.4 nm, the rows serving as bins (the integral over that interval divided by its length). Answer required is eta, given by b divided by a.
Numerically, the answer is 95.0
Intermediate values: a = -0.002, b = -0.190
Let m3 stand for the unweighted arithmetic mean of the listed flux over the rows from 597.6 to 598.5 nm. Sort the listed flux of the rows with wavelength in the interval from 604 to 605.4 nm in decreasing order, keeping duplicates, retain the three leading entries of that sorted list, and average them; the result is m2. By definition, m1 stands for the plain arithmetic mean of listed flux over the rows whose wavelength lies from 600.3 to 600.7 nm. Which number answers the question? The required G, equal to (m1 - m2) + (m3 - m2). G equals -1.1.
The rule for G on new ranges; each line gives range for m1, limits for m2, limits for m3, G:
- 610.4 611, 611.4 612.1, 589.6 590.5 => -1.3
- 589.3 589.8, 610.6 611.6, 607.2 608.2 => -3.8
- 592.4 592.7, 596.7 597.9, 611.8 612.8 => -2.6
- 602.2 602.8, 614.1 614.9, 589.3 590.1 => -2.5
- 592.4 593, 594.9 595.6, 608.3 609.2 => -0.9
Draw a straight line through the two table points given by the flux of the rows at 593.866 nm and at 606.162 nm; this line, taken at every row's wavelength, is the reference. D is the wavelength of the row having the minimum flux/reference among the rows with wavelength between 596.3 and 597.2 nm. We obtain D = 596.608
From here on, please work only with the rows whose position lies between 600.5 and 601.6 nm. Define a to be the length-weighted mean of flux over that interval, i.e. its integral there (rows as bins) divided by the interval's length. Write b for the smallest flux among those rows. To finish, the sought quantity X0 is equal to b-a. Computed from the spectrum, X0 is -0.7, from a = 17.9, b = 17.21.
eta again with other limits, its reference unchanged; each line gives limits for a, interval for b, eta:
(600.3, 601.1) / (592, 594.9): -2.1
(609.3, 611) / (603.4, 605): 1.6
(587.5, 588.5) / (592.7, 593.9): -0.2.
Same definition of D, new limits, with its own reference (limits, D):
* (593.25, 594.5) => 593.730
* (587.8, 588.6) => 588.151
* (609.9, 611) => 610.223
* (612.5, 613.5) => 612.617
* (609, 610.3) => 610.223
